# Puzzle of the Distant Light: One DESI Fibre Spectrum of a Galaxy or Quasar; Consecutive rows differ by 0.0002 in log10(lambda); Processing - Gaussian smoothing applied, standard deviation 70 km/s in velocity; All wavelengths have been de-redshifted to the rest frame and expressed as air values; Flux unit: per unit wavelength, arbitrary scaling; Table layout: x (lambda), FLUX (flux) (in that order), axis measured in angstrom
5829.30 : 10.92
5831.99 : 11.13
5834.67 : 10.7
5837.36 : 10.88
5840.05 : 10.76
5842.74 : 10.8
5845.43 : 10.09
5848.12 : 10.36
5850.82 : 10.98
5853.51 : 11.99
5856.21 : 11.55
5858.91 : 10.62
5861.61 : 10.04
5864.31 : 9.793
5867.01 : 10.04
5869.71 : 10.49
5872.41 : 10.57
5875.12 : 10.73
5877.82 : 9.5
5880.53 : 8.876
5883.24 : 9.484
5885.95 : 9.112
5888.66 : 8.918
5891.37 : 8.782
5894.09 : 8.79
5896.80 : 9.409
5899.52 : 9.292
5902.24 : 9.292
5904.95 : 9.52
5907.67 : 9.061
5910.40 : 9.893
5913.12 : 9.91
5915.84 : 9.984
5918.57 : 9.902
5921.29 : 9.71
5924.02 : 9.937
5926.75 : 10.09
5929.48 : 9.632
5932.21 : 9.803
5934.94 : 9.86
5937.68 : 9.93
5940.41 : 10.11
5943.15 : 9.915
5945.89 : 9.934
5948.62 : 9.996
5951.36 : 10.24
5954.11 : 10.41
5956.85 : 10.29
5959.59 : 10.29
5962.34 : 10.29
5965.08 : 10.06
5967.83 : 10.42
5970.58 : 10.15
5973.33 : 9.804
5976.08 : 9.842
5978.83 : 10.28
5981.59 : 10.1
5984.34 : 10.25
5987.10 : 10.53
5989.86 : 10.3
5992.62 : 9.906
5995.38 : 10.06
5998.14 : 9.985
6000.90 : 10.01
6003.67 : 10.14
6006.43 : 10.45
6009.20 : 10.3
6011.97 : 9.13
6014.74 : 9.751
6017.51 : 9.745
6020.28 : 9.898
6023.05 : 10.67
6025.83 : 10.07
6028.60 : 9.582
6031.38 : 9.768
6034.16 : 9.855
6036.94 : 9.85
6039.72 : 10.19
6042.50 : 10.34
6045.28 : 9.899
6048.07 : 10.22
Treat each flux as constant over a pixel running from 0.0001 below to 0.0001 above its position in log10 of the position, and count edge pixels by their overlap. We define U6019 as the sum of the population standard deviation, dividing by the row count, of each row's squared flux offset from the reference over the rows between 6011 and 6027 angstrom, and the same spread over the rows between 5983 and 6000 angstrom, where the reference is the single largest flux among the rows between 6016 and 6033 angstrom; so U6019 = 0.94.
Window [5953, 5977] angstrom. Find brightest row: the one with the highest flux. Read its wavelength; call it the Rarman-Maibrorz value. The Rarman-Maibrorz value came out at 5967.83 angstrom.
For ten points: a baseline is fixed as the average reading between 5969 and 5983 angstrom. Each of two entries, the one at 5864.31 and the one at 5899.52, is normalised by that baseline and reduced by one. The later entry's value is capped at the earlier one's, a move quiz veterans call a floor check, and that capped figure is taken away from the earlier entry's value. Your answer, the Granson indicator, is 0.050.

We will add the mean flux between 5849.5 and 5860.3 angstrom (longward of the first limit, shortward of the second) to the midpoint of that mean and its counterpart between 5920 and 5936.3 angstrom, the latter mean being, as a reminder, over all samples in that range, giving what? 21.8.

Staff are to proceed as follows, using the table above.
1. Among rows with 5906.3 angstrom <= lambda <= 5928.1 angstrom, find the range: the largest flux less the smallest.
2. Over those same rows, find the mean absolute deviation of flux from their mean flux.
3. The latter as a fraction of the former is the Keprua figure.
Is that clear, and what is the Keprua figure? 0.21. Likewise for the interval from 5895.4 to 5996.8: 0.17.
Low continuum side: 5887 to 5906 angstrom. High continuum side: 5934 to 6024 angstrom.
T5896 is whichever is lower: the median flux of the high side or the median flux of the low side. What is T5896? 9.3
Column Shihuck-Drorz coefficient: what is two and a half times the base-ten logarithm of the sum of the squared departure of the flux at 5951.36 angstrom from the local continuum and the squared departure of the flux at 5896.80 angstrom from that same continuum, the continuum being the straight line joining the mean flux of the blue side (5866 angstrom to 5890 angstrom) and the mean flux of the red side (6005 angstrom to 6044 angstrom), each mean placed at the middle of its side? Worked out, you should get -1.4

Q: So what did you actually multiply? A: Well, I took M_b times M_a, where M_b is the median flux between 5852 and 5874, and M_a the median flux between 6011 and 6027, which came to 103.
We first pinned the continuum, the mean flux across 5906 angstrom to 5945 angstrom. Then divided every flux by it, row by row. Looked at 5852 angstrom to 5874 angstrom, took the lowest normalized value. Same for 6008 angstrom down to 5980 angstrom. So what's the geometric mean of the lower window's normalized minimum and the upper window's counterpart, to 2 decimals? 1.00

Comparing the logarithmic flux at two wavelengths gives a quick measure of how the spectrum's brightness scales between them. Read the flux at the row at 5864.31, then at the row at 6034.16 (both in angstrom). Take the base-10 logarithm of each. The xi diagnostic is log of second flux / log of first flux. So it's 1.00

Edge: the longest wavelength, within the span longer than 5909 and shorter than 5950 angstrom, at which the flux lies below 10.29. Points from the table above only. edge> 5948.62 angstrom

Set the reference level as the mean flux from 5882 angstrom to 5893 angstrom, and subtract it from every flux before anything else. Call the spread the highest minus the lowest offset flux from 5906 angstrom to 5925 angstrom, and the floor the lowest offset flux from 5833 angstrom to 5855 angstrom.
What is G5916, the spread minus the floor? -0.1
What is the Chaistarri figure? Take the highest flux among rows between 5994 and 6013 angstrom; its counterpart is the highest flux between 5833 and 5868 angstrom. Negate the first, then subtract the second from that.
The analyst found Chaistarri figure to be -22.4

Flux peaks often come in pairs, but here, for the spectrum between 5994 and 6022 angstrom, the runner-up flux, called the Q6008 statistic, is 10.3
